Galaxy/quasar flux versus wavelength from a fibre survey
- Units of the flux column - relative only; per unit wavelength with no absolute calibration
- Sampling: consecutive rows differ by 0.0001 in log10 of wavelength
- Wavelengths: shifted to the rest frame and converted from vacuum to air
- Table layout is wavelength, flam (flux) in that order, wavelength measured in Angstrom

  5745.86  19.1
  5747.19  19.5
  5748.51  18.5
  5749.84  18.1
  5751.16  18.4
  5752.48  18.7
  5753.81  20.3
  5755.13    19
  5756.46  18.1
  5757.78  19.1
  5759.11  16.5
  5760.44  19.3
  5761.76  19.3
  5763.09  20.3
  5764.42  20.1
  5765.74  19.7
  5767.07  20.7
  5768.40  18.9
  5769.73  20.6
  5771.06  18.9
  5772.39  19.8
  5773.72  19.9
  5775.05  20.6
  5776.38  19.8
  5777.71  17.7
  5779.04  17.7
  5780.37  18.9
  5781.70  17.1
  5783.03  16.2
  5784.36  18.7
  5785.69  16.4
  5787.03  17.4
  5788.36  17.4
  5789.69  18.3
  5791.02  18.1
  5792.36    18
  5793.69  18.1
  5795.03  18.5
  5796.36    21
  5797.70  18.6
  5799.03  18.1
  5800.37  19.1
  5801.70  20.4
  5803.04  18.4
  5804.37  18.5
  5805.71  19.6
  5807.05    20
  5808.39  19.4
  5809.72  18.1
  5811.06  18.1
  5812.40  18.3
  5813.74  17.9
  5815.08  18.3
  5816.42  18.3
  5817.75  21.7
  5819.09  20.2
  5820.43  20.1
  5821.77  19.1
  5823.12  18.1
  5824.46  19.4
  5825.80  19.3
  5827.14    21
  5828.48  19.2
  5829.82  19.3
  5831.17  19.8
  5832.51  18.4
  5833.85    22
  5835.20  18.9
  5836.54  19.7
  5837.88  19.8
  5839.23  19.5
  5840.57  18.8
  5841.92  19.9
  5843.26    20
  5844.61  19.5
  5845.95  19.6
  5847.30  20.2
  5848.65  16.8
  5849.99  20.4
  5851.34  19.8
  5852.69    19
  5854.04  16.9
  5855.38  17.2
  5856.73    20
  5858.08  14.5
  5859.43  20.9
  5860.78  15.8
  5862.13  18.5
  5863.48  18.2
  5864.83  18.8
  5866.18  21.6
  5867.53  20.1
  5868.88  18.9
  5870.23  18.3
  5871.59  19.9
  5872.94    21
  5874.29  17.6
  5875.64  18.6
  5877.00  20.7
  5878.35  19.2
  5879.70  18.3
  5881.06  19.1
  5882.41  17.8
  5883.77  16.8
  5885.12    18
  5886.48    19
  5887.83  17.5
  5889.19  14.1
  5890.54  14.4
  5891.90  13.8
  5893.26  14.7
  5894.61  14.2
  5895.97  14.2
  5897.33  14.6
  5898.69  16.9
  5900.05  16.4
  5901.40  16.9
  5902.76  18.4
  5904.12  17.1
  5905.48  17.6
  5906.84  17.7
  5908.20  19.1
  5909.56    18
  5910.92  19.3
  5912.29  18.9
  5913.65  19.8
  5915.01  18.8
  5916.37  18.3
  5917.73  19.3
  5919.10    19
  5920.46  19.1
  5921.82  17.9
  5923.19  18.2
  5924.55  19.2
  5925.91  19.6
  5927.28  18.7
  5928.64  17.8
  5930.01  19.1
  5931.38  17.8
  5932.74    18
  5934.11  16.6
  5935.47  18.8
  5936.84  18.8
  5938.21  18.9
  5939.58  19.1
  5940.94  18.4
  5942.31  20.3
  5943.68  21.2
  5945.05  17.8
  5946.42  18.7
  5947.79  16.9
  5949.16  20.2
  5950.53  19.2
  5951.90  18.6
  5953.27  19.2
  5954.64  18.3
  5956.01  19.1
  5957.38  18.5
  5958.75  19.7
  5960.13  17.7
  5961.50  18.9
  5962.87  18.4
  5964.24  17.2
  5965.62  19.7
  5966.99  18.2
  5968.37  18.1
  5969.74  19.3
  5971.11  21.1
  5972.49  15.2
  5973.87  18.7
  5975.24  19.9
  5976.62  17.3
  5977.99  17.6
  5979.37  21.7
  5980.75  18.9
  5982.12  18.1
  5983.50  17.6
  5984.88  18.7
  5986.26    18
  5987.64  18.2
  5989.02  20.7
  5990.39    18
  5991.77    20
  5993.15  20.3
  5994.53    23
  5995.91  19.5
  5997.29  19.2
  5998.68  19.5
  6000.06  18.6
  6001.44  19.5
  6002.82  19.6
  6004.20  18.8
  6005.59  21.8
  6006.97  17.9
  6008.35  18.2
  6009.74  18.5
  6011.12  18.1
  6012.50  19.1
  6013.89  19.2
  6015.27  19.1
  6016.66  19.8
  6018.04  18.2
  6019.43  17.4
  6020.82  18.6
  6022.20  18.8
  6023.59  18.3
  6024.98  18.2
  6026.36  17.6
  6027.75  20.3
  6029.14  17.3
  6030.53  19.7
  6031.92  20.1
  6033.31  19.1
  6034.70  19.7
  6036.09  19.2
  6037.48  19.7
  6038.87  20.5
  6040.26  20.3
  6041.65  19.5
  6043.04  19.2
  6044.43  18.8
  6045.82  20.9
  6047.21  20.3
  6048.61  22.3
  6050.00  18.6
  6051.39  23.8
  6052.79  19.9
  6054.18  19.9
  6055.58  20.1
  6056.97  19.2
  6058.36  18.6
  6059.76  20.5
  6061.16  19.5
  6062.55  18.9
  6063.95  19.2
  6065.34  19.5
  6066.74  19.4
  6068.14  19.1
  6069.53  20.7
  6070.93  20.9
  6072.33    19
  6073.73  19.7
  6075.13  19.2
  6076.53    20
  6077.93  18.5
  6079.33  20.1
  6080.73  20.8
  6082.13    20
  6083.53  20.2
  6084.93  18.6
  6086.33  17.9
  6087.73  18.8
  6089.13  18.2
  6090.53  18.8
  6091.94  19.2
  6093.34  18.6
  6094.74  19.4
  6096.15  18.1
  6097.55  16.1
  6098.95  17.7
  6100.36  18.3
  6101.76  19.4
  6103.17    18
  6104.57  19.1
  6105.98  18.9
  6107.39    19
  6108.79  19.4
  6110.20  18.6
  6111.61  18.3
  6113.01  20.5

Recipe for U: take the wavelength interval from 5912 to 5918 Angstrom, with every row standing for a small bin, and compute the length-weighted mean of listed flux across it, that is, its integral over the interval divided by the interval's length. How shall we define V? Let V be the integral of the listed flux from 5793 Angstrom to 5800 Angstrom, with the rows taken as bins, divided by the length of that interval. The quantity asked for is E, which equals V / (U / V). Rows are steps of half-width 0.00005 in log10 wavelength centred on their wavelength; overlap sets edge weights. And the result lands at 18.7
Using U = 19.0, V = 18.9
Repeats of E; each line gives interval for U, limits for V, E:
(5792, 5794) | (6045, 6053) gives 24.4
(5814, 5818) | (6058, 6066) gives 19.7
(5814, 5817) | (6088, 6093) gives 19.2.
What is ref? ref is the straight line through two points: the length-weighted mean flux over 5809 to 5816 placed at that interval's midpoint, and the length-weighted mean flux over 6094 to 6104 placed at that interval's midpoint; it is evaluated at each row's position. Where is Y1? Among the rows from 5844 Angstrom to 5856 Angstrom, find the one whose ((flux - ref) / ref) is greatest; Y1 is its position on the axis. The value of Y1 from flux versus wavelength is 5849.99 Angstrom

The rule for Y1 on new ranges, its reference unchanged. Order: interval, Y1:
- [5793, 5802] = 5796.36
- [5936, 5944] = 5943.68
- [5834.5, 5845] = 5843.26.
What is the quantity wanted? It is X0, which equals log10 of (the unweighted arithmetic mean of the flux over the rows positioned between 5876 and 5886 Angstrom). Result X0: 1.269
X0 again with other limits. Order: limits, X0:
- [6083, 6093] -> 1.274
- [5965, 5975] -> 1.270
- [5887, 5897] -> 1.167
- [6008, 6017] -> 1.275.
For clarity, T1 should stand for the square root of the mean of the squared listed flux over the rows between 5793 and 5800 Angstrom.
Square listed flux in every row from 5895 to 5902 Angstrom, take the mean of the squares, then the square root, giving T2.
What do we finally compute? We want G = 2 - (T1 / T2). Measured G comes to 0.81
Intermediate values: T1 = 18.89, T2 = 15.8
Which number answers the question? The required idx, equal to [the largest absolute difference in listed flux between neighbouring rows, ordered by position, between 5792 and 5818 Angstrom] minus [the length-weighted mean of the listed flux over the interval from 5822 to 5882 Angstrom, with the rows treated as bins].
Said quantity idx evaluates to -16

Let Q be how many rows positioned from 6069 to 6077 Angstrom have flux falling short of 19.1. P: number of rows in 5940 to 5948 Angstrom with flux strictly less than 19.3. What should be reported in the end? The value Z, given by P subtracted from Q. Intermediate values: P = 4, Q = 1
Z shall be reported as -3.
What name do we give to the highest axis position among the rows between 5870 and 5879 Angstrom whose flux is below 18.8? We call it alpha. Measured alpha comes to 5875.64 Angstrom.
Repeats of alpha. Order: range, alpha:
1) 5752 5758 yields 5756.46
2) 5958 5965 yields 5964.24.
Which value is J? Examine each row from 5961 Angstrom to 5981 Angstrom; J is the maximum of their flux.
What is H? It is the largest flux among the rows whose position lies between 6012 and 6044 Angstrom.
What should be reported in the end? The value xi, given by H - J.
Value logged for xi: -1.2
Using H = 20.5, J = 21.7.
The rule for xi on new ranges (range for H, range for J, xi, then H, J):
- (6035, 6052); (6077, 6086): 3.0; 23.8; 20.8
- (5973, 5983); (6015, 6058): -2.1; 21.7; 23.8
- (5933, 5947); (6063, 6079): 0.3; 21.2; 20.9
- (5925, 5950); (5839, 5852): 0.8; 21.2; 20.4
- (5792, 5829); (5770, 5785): 1.1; 21.7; 20.6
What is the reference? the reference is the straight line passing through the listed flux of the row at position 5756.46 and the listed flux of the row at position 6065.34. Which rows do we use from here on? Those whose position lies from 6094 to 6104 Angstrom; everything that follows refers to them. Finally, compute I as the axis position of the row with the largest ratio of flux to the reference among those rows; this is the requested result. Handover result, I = 6094.74 Angstrom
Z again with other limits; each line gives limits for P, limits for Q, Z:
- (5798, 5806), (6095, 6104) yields 1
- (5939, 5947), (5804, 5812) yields -1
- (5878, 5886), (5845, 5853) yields -4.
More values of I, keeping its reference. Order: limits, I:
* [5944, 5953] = 5949.16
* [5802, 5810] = 5807.05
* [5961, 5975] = 5971.11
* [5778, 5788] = 5780.37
